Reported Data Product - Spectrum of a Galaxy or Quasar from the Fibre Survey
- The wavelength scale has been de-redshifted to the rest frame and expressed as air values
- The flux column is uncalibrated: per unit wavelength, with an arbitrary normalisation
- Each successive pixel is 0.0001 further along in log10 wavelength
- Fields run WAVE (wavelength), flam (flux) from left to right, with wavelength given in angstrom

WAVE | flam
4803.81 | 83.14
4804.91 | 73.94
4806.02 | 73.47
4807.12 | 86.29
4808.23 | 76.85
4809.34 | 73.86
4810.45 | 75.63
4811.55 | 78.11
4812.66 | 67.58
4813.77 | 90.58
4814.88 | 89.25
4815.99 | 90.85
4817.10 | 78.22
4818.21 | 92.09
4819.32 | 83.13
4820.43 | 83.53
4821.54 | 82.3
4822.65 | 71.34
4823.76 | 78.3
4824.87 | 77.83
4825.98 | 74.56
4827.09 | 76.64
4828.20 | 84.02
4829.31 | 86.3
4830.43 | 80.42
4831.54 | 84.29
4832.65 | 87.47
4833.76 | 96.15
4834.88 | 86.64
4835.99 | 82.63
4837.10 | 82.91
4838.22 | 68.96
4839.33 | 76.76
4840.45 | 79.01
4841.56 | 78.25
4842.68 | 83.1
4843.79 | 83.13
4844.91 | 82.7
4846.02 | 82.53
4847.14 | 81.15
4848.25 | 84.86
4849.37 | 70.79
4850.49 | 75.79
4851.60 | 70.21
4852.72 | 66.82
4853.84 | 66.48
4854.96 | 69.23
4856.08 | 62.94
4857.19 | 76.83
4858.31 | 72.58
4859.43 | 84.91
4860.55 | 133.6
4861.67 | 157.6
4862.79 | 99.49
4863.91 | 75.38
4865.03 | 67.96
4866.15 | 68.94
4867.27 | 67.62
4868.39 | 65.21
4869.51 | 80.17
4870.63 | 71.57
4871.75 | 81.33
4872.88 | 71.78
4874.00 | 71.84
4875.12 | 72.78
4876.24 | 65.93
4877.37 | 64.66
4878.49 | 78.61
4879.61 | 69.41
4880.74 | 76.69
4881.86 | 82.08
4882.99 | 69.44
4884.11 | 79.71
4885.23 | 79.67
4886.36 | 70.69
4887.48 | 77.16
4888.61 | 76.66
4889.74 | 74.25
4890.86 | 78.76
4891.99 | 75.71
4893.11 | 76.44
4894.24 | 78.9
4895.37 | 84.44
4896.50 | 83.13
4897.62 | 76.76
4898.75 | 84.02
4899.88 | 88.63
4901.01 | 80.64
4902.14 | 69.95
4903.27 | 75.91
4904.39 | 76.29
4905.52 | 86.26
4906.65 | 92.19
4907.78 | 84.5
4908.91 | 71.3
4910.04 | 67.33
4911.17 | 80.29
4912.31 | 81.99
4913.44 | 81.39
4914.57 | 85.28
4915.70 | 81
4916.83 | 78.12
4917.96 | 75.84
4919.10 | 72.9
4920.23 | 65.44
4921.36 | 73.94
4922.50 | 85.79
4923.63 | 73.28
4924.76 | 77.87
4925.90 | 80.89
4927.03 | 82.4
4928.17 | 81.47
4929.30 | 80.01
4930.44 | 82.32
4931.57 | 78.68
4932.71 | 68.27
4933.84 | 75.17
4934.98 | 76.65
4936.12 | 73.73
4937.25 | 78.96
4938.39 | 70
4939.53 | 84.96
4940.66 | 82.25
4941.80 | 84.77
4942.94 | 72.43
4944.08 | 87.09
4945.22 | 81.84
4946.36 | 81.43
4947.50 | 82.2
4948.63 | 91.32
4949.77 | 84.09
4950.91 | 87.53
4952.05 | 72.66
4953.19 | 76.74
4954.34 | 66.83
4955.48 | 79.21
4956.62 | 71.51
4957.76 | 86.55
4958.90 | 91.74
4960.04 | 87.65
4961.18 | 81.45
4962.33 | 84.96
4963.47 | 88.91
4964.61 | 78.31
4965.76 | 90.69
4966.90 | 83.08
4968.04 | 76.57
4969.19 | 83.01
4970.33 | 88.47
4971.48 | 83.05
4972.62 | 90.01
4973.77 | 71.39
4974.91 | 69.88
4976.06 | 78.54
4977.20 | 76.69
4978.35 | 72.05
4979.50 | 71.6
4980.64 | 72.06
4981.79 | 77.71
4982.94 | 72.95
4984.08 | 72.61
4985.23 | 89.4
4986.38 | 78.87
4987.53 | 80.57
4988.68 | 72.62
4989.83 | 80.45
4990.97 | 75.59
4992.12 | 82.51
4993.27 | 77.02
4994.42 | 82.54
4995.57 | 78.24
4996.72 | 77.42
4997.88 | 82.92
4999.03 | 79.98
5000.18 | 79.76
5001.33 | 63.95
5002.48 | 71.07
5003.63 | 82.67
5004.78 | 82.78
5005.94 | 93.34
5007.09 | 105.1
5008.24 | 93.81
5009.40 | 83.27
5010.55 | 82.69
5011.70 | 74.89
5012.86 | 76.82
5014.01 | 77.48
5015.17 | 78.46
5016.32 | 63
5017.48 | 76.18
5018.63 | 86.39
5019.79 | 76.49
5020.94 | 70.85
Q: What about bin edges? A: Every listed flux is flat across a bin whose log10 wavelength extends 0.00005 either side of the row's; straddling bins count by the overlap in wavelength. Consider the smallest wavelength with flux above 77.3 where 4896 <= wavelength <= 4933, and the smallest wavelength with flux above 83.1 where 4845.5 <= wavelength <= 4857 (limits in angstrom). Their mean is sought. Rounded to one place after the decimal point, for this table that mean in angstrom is 4872.4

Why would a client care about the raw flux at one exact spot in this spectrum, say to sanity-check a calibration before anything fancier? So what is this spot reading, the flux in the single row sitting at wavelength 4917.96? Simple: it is 75.84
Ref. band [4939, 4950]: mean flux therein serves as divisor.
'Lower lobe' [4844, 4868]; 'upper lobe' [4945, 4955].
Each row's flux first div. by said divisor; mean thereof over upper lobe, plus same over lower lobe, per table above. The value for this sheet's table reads 1.95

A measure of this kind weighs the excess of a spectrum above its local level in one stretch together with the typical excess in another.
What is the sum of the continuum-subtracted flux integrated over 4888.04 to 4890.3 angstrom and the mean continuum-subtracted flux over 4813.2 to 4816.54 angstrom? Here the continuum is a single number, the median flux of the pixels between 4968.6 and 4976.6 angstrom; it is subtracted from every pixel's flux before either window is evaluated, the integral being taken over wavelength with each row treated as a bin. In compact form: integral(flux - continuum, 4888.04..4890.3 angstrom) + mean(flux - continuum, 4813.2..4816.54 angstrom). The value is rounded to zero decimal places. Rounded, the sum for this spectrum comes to -10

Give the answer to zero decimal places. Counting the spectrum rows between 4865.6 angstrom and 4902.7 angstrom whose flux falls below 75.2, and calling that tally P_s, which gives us 14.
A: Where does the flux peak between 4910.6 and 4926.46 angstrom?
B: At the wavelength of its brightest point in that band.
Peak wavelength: 4922.50 angstrom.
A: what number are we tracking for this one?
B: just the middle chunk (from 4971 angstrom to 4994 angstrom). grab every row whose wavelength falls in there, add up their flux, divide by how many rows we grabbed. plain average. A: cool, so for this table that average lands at 77.3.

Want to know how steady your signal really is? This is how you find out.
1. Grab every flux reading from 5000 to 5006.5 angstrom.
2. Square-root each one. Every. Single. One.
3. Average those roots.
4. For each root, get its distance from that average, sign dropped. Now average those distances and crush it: 0.44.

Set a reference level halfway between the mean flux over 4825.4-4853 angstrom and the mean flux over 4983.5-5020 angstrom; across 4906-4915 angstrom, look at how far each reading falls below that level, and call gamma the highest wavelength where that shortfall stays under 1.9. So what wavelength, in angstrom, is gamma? 4914.57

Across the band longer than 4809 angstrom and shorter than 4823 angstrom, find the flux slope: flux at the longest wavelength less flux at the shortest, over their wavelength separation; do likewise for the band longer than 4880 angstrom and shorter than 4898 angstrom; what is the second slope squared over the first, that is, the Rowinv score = 0.0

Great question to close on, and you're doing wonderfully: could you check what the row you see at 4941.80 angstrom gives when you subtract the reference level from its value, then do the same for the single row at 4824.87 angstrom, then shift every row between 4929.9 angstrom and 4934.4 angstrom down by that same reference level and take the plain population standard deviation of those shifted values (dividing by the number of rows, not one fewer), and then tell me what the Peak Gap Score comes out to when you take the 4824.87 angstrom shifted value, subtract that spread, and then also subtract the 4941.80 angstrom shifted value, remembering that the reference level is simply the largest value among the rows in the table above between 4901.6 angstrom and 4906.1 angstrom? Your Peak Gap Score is -12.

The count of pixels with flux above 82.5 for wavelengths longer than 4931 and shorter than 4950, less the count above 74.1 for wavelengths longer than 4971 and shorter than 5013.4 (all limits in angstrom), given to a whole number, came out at -22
